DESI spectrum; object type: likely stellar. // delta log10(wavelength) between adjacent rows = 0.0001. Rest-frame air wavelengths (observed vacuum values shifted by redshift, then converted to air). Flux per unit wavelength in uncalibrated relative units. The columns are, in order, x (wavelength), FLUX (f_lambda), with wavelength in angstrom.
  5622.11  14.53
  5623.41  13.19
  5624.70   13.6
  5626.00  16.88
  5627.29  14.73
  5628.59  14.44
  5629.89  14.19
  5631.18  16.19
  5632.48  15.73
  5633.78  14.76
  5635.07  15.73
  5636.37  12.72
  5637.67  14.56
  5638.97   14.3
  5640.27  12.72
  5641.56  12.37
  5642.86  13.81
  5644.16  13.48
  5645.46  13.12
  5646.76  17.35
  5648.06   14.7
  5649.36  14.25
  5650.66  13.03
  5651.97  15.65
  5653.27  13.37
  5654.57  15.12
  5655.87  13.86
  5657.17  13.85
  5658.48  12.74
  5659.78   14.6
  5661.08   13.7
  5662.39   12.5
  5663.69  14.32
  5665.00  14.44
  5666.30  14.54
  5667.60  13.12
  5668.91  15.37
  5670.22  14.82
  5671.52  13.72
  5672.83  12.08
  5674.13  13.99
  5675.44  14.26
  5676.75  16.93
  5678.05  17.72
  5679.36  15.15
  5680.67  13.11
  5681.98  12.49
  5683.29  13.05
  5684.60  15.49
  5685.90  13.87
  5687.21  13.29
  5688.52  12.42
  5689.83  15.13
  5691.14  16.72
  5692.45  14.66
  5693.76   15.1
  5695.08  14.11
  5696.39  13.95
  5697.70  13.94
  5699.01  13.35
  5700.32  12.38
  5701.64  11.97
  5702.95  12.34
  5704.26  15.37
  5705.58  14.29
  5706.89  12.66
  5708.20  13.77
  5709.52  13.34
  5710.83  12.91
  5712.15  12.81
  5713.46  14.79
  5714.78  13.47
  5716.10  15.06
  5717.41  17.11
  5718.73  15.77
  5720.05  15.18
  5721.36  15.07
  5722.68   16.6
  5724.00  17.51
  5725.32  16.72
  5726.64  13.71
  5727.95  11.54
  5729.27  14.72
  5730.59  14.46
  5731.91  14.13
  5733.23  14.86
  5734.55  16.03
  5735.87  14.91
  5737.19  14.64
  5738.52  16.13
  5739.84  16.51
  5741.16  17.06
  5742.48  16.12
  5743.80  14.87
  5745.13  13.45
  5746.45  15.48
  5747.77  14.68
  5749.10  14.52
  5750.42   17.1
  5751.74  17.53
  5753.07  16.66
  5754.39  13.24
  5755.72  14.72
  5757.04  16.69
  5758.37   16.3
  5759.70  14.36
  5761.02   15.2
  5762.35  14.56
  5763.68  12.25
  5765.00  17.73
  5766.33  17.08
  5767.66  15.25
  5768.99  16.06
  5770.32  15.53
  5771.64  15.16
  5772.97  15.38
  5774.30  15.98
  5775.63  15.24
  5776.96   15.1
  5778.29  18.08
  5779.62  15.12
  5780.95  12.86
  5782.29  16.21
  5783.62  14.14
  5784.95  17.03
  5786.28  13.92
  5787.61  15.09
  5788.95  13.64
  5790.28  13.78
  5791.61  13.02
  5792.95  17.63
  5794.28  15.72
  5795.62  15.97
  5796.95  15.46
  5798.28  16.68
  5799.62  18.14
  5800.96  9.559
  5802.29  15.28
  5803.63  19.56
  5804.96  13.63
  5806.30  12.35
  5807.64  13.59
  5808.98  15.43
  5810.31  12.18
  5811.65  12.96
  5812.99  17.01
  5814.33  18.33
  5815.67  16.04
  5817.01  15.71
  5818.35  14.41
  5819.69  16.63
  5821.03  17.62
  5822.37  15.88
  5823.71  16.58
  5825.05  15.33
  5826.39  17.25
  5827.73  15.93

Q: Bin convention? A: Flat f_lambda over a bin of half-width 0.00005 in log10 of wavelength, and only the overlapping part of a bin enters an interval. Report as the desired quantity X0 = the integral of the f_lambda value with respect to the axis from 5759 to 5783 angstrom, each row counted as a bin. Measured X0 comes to 369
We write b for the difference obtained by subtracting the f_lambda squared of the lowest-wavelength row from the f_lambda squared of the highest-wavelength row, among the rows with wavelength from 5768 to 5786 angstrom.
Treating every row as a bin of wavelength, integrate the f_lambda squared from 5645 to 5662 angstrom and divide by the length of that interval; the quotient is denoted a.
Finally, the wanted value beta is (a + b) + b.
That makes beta 268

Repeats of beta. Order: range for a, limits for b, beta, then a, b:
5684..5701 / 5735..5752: 372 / 202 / 85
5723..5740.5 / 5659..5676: 210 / 230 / -10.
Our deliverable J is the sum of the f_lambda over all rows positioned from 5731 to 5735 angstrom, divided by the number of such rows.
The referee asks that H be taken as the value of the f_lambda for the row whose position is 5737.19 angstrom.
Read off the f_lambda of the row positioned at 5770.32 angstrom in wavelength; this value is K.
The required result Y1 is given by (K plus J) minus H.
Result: 15.9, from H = 14.64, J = 15.0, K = 15.53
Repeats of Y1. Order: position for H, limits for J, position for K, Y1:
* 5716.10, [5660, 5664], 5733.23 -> 13.3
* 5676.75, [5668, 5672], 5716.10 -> 12.8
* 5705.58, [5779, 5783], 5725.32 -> 17.2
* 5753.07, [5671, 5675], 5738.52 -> 12.7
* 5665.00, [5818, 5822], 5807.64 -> 15.4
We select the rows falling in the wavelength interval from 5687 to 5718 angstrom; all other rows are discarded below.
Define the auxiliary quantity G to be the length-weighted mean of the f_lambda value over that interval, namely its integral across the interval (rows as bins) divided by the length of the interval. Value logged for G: 14.0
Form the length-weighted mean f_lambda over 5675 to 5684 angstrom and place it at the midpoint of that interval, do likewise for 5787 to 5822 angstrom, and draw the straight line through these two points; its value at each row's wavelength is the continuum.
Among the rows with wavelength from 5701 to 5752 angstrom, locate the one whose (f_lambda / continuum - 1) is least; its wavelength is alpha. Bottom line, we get 5727.95 angstrom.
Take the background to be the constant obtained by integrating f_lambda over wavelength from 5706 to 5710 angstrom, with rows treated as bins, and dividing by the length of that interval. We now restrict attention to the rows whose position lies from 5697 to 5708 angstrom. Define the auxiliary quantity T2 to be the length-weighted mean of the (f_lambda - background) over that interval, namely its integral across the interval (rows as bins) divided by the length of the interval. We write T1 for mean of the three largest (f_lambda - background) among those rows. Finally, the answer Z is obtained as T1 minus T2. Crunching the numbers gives 1.2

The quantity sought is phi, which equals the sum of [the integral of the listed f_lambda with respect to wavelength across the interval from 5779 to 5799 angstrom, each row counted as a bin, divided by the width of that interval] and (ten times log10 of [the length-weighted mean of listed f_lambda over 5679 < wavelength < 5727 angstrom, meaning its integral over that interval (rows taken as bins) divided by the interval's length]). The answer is 26.6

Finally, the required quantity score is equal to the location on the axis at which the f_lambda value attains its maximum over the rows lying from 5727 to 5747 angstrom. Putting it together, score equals 5741.16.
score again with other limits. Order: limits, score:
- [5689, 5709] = 5691.14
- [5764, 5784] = 5778.29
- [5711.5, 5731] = 5724.00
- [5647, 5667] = 5651.97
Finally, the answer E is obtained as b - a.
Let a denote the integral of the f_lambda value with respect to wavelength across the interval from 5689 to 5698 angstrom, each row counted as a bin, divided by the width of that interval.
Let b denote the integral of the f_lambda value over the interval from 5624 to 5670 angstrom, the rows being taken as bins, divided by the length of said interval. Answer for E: -0.5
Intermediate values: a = 14.8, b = 14.3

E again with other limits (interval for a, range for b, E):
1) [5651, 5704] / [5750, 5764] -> 1.3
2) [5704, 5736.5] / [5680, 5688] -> -1.1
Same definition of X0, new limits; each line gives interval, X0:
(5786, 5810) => 357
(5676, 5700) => 347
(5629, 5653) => 344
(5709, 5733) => 354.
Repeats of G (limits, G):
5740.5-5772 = 15.5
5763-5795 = 15.3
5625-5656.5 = 14.5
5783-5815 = 15.0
